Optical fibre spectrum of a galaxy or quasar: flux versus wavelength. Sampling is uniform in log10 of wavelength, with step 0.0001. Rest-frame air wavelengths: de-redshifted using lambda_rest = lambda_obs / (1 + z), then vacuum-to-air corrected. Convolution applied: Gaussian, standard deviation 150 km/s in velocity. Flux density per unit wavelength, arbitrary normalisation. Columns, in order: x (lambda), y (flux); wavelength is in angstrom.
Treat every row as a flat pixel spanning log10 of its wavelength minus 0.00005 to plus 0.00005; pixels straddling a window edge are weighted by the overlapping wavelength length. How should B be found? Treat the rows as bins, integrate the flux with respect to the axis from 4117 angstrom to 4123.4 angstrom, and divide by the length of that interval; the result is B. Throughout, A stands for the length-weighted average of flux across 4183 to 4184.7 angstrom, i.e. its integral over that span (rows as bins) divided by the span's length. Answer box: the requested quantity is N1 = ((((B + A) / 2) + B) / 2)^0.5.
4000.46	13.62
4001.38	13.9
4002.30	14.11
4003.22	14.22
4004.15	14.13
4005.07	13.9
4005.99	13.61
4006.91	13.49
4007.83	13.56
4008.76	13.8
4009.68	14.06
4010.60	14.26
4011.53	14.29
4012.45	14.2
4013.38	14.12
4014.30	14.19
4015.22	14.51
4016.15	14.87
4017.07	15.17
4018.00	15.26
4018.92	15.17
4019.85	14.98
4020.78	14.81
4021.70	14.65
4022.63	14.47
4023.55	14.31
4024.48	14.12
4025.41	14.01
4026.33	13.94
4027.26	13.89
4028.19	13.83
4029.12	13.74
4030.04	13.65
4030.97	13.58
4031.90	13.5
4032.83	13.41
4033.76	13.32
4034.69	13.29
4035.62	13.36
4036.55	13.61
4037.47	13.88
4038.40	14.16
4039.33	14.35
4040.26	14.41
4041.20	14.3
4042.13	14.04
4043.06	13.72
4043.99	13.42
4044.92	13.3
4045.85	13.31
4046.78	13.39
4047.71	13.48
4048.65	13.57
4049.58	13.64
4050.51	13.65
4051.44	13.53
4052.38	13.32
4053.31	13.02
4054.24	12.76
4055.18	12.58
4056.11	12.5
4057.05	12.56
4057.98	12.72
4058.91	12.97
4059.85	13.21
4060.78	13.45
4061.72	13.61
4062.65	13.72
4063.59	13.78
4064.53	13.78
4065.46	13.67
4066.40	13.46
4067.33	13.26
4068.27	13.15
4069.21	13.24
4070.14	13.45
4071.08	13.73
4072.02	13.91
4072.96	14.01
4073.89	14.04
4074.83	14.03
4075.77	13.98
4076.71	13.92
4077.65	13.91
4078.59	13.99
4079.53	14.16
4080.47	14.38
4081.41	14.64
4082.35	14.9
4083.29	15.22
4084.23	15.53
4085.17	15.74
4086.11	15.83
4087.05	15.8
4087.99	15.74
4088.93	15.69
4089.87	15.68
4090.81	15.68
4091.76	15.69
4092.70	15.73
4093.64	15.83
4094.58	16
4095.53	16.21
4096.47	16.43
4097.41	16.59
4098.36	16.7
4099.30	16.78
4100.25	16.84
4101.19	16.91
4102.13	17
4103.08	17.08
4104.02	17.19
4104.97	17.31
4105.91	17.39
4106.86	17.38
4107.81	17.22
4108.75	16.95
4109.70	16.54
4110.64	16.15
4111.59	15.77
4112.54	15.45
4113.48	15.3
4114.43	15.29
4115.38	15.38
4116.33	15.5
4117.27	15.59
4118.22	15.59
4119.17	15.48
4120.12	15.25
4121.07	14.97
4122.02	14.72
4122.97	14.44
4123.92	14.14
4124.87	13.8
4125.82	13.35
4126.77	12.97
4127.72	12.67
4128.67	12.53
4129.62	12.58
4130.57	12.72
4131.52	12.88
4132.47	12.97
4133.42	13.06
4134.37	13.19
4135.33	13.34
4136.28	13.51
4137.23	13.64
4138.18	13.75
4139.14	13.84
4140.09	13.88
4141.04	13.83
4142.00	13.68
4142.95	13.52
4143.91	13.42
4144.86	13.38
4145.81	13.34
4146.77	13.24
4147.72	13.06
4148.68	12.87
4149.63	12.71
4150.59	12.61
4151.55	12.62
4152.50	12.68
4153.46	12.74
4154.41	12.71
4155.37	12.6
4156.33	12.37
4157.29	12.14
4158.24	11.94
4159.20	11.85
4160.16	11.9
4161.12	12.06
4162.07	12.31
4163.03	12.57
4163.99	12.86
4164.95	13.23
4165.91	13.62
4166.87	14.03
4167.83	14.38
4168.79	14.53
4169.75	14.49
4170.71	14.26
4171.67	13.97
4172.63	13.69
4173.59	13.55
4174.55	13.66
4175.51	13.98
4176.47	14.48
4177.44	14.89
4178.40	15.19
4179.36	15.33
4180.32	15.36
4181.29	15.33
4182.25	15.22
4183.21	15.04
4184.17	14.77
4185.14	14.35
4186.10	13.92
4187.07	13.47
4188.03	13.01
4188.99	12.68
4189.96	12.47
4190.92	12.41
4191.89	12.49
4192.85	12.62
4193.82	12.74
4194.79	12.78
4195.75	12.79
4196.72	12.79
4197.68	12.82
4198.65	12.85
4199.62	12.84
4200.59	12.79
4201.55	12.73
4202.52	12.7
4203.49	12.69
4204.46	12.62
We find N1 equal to 3.88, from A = 14.8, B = 15.1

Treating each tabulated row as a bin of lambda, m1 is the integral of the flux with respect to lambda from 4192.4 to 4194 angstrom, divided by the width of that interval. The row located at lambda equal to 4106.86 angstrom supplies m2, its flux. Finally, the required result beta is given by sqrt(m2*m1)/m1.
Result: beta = 1.17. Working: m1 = 12.6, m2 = 17.38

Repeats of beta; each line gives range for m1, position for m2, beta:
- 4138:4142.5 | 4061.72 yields 0.99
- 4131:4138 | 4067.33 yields 1.00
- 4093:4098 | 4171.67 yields 0.93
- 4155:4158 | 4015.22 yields 1.08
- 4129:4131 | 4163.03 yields 1.00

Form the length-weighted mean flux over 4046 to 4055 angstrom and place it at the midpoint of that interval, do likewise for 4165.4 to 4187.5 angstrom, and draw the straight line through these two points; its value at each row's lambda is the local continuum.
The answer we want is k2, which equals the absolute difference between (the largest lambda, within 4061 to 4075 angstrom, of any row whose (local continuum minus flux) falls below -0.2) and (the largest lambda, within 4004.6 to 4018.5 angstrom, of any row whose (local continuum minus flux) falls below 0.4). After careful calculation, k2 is 56.8 angstrom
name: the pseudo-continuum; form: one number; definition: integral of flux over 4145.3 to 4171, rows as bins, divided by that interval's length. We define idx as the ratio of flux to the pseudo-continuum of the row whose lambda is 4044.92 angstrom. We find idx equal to 1.03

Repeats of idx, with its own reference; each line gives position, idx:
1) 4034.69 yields 1.03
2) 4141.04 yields 1.07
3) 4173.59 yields 1.05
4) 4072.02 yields 1.07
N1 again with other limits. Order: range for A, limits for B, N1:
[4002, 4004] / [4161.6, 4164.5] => 3.60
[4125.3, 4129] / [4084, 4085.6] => 3.87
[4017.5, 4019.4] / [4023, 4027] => 3.79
